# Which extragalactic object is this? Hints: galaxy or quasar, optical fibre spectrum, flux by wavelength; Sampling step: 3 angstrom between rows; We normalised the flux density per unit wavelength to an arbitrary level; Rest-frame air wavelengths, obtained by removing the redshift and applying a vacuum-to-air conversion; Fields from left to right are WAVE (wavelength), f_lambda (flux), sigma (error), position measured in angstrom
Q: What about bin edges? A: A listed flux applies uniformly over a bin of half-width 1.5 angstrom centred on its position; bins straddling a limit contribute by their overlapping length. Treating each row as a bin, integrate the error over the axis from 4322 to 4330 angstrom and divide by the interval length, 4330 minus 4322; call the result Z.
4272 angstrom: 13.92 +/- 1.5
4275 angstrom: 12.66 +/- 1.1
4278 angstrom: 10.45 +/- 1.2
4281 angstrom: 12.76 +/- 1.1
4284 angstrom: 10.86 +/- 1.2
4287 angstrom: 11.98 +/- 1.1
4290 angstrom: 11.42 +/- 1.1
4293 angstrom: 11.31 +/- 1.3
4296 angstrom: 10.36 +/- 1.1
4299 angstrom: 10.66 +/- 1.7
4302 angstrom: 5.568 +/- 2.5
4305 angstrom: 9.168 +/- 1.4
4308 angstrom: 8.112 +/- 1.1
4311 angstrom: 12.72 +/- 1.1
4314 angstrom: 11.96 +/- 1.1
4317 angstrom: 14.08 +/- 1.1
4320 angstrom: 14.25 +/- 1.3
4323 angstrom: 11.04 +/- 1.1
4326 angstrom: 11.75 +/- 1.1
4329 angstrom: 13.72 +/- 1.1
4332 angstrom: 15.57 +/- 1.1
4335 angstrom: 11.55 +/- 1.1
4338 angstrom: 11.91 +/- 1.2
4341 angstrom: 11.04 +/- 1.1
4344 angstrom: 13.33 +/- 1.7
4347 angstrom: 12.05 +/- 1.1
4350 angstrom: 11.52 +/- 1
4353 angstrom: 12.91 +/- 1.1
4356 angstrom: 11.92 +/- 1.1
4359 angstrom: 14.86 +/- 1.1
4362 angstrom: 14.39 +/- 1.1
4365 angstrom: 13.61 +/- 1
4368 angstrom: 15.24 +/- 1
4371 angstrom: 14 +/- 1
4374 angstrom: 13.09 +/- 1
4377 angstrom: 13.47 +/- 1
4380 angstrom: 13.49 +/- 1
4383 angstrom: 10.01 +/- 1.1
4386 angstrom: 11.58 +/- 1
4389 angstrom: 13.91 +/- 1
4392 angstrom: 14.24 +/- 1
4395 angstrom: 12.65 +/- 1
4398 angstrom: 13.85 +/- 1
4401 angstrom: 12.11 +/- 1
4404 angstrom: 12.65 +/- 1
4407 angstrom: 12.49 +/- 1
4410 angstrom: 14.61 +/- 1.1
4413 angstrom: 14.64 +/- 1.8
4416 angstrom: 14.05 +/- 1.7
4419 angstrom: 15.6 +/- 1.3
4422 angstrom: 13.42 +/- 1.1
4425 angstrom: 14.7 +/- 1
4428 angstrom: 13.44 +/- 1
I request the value 1.10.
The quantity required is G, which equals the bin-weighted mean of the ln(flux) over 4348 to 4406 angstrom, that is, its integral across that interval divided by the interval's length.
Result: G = 2.57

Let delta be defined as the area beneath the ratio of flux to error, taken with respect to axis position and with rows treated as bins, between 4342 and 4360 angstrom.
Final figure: 197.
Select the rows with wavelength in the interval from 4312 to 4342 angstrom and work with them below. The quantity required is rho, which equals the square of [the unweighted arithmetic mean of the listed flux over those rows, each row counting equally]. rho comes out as 161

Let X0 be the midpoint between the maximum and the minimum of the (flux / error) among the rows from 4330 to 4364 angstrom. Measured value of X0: 11.0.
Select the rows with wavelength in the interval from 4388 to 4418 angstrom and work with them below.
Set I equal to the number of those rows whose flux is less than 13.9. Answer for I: 5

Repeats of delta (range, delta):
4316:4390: 882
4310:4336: 301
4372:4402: 383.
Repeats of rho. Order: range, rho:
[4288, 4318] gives 111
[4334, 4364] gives 157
